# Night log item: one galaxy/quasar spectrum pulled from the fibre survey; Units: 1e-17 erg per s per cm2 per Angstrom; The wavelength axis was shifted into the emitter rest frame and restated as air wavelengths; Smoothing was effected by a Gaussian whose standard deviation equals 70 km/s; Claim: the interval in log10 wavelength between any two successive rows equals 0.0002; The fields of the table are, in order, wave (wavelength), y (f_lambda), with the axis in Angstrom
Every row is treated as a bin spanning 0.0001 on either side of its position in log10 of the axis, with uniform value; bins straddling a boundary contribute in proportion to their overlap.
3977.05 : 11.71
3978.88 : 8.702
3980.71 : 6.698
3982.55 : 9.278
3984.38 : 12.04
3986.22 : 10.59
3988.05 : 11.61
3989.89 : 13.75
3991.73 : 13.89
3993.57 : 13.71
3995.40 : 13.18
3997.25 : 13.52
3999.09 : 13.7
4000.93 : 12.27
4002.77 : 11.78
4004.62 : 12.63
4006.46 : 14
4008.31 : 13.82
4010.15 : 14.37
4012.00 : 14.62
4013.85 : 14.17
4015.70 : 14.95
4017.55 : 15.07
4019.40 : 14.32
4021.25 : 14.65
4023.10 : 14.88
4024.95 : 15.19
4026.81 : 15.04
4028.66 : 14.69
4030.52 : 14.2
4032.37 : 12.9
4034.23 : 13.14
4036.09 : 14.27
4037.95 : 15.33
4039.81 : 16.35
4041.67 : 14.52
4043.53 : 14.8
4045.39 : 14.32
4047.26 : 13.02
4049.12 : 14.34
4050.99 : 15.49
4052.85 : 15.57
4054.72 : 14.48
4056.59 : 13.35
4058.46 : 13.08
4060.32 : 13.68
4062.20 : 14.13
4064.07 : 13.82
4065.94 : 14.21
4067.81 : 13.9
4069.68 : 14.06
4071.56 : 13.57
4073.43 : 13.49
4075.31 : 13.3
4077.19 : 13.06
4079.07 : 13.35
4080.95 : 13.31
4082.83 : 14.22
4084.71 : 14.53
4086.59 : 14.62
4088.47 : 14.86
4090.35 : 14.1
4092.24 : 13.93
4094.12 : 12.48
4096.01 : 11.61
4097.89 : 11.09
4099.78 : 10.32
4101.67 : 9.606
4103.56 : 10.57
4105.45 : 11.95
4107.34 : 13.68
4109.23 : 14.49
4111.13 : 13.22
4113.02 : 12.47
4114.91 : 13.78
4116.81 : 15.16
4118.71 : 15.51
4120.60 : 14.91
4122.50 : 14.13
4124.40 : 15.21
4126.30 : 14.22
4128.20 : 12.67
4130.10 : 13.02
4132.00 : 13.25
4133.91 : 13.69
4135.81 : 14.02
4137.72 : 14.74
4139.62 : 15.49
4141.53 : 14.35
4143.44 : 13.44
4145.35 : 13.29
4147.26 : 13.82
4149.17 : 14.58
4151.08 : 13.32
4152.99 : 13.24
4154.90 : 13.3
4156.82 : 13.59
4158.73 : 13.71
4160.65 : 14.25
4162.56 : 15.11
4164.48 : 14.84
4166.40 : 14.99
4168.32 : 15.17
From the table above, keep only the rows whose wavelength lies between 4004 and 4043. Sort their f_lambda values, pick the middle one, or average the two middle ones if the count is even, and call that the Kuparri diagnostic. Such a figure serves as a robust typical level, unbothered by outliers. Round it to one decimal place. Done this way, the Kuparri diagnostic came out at 14.5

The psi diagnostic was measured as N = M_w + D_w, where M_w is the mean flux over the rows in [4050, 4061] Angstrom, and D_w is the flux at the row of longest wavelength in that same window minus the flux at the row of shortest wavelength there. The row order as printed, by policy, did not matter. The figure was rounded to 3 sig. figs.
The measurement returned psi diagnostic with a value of 12.5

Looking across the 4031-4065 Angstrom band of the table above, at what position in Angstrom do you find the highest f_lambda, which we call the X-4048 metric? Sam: 4039.81 Angstrom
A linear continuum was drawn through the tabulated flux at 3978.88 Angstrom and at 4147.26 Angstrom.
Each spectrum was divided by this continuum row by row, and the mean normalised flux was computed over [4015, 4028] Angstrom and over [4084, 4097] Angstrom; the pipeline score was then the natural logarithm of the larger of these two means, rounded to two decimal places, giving 0.40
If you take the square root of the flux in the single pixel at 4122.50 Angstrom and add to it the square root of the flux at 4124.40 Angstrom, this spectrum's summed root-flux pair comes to 7.66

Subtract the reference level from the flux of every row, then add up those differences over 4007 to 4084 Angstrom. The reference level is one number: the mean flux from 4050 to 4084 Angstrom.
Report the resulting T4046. 13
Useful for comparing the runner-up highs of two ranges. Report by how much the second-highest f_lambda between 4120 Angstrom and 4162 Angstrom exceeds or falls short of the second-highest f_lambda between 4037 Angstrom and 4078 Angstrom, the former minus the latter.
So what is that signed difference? -0.4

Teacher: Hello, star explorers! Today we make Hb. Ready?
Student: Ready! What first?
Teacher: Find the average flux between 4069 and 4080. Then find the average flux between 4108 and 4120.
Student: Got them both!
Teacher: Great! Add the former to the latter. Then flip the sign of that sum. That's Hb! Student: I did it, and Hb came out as -27.6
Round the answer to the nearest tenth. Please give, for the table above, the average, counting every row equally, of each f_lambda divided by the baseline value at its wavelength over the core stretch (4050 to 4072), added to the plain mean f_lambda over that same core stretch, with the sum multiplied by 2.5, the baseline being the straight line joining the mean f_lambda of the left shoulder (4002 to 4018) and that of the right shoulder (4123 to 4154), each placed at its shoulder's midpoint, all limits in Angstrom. 37.8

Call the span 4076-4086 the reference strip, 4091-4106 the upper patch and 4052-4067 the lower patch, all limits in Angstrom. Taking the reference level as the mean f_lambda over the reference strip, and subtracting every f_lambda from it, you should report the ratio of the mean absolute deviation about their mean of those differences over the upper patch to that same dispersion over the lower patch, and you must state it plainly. 1.9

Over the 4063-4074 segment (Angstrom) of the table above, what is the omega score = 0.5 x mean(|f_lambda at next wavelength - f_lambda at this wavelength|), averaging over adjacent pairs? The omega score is 0.14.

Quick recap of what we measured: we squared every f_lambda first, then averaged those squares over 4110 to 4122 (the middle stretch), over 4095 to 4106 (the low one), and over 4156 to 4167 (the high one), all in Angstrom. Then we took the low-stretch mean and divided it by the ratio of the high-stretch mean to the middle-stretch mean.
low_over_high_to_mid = 115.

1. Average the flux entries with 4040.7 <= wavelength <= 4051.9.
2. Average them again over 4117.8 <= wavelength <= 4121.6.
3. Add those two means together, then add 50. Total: 79.6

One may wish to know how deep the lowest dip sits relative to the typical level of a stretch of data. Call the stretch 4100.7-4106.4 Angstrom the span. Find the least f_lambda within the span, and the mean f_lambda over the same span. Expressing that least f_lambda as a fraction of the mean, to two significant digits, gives 0.90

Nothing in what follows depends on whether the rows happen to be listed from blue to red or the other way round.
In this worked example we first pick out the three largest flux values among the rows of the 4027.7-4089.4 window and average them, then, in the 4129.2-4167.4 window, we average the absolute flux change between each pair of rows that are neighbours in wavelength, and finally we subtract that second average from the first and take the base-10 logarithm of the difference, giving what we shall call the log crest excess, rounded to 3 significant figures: 1.18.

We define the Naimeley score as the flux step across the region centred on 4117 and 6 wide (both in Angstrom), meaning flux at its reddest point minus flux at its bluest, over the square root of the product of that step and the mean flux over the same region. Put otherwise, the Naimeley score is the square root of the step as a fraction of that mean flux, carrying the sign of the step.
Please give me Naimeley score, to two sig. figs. 0.34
